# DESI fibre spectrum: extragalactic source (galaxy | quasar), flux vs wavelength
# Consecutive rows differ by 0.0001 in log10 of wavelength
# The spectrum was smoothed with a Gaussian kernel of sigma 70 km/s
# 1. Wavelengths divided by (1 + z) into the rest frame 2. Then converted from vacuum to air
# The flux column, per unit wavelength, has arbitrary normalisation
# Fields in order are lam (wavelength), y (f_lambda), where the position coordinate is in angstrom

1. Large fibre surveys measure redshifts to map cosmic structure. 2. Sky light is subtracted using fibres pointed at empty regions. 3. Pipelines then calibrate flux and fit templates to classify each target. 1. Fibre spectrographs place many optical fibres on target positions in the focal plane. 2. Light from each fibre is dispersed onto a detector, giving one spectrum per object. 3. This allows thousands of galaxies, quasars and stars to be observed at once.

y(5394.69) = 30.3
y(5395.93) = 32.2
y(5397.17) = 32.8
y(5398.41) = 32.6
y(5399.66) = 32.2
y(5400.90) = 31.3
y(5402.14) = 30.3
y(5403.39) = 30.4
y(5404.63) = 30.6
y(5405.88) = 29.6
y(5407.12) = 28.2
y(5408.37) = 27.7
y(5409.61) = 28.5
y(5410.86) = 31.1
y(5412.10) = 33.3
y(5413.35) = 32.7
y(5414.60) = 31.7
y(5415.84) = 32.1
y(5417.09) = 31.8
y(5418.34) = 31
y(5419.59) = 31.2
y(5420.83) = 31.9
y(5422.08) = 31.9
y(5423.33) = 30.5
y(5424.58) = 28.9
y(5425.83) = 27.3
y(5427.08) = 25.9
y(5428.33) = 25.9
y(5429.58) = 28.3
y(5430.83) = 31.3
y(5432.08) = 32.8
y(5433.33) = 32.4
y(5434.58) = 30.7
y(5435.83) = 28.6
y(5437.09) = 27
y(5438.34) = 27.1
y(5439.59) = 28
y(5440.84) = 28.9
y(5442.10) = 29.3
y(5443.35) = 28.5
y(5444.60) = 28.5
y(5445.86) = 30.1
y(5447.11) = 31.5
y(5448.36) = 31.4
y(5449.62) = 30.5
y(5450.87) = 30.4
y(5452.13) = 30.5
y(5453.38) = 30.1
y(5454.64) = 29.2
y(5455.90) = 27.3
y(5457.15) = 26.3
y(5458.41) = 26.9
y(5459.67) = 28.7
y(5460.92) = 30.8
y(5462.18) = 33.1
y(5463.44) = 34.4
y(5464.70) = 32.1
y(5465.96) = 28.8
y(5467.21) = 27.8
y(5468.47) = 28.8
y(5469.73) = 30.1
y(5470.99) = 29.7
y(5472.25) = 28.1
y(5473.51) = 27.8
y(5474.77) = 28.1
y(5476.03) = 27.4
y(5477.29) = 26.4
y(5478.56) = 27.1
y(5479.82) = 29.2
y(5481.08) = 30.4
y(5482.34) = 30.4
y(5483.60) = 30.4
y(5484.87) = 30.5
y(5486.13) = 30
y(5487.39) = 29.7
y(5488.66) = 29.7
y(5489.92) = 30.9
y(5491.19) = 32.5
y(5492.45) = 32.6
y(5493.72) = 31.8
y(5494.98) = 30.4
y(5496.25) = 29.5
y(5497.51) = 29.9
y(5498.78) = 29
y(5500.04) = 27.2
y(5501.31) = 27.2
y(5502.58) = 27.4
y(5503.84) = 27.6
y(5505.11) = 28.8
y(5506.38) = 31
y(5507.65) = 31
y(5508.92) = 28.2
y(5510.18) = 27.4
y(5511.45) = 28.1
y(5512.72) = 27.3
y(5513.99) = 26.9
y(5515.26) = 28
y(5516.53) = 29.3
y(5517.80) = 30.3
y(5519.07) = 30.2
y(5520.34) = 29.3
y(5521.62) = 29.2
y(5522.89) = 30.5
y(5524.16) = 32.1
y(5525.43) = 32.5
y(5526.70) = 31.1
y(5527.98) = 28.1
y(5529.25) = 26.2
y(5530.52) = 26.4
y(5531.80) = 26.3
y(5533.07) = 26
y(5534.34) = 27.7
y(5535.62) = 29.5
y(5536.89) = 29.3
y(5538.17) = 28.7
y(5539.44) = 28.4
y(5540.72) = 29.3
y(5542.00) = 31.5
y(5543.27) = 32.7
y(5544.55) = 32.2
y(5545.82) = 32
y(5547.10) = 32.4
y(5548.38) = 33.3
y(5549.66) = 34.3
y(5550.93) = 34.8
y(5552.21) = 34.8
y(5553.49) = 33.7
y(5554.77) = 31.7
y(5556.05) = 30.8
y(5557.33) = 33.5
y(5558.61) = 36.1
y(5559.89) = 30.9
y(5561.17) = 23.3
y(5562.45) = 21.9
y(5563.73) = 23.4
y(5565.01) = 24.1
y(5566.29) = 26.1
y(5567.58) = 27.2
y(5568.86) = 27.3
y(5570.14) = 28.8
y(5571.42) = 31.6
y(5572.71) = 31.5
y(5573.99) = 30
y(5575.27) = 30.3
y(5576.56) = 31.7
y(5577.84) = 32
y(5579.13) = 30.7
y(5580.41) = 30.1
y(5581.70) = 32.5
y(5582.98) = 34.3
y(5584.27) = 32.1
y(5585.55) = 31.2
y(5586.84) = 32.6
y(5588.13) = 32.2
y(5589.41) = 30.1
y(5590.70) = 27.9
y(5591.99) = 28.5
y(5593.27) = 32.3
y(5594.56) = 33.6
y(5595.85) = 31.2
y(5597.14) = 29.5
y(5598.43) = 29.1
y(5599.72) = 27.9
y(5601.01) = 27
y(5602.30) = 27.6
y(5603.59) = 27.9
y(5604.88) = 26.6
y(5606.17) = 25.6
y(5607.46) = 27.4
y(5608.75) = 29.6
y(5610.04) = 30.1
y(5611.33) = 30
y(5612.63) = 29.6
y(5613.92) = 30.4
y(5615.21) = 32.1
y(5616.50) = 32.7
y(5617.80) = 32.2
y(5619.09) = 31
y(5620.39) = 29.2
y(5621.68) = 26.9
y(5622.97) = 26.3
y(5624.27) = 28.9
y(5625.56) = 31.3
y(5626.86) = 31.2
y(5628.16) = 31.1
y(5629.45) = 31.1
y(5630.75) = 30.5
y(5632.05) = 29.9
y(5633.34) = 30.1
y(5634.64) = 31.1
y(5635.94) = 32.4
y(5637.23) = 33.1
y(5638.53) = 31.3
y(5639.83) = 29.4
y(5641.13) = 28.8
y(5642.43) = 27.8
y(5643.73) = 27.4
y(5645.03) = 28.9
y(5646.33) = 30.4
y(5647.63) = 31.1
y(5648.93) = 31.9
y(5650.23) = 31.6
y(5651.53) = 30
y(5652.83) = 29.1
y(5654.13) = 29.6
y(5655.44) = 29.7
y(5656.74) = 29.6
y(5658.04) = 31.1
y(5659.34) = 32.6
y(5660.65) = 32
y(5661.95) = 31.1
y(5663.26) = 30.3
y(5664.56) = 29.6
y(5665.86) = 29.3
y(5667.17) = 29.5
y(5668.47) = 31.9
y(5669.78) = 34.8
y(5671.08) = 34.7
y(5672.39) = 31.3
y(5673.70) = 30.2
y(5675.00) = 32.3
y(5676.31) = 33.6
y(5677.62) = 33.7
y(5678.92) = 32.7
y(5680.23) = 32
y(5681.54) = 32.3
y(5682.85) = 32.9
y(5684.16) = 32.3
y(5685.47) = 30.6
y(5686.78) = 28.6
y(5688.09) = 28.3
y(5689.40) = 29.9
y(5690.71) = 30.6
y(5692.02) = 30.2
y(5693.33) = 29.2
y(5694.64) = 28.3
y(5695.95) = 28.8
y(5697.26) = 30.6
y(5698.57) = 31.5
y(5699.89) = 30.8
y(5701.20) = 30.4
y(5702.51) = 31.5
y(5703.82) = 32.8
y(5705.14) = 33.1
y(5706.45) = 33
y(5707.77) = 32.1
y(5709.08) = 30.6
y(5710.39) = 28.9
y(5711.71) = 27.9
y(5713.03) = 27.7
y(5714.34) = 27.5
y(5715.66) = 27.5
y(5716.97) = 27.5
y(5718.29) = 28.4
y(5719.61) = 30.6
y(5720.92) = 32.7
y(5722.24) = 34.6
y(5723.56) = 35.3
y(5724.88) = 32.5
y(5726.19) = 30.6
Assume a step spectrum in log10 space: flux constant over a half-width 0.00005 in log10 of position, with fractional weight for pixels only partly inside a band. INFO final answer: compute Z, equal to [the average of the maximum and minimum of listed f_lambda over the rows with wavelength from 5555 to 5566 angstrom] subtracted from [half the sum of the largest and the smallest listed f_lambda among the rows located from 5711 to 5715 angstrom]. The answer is -1.3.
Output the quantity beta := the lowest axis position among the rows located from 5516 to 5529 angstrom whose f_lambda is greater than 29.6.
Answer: 5517.80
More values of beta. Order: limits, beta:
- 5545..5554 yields 5545.82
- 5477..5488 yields 5481.08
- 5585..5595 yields 5585.55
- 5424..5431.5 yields 5430.83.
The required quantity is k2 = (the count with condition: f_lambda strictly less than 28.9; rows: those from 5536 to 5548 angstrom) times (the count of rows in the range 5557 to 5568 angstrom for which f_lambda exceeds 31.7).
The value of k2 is 4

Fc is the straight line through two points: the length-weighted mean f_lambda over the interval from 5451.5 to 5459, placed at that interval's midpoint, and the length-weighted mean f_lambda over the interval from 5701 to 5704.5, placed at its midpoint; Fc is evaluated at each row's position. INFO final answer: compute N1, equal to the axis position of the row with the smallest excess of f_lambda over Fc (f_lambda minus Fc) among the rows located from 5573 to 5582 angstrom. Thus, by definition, 5573.99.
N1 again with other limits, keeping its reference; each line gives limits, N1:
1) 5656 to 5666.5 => 5665.86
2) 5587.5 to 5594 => 5590.70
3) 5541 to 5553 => 5542.00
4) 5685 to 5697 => 5694.64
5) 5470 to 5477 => 5476.03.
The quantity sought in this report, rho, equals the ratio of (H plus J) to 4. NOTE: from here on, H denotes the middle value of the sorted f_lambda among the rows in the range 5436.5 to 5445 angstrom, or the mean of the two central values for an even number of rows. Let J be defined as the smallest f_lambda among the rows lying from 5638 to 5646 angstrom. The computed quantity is 14.0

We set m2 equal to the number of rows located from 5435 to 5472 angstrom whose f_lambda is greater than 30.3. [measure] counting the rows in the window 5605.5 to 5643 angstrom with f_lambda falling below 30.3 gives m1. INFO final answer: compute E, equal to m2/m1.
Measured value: 0.60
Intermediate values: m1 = 15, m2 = 9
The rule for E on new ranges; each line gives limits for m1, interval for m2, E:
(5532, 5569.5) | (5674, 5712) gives 1.43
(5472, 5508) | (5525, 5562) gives 0.94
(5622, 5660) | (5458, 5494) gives 0.86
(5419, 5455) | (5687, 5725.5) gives 1.00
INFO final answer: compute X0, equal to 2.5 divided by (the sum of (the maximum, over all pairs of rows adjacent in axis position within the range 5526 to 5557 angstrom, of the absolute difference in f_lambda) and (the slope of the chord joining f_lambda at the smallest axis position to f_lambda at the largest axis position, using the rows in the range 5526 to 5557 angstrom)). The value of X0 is 0.84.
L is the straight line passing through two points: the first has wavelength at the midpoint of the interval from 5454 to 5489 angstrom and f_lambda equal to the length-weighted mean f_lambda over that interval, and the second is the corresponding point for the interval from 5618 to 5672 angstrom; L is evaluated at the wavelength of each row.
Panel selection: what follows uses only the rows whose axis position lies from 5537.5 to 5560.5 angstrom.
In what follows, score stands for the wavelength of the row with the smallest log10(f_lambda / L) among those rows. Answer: 5539.44 angstrom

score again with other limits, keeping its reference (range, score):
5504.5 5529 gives 5513.99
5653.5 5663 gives 5656.74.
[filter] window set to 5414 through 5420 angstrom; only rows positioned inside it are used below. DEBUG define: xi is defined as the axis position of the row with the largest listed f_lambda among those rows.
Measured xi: 5415.84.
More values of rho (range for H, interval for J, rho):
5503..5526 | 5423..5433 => 13.8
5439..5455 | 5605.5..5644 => 13.9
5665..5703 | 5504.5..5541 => 14.2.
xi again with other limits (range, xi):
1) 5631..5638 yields 5637.23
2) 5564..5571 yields 5570.14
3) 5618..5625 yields 5619.09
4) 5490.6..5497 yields 5492.45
